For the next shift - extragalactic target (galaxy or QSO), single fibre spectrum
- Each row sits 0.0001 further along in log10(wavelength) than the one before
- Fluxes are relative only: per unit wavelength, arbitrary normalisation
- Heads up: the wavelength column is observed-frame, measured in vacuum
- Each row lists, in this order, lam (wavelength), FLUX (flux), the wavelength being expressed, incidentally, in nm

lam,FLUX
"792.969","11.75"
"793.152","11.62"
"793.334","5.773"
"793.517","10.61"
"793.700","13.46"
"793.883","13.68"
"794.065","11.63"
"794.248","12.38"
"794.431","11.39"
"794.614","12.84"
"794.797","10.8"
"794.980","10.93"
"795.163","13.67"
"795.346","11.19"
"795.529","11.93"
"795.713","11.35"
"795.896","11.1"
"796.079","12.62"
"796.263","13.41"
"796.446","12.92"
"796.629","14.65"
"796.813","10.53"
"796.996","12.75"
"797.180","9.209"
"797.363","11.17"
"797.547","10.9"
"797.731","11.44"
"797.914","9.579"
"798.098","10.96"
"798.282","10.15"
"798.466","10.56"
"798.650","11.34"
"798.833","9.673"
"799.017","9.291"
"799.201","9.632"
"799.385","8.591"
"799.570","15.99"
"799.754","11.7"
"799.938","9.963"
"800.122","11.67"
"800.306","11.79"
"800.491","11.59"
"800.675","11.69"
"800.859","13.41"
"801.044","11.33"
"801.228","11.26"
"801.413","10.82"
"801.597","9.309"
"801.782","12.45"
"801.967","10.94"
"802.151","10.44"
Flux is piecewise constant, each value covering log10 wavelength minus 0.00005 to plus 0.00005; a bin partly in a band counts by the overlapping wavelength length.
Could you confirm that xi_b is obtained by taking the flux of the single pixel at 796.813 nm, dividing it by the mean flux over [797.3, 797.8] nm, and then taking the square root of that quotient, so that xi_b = 0.97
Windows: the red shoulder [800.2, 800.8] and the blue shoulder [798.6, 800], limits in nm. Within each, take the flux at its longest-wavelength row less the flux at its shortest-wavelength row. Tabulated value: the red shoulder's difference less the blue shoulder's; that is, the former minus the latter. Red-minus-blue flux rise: 1.3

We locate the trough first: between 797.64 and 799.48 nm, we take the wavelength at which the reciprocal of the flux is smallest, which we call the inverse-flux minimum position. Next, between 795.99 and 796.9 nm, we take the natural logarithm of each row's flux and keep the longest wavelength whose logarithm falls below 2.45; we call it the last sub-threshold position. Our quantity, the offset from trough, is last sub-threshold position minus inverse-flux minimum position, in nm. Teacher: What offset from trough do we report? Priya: -0.92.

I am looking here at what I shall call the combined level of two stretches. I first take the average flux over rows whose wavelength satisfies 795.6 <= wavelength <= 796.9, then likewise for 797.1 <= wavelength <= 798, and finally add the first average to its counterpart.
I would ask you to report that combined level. 22.8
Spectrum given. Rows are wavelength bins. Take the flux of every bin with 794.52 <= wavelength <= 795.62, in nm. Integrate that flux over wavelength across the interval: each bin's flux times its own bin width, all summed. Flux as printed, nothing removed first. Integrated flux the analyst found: 13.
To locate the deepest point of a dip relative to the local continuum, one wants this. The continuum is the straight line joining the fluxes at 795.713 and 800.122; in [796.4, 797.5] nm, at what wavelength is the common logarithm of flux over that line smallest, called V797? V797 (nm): 797.180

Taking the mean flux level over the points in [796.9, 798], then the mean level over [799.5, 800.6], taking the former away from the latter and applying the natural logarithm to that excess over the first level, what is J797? 0.2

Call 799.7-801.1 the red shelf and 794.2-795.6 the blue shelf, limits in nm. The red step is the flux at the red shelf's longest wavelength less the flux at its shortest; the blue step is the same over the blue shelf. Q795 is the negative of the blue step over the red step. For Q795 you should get -1.2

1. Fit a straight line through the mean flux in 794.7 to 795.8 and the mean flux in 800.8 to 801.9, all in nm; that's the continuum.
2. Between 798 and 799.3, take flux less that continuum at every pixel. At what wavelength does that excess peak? 798.650 nm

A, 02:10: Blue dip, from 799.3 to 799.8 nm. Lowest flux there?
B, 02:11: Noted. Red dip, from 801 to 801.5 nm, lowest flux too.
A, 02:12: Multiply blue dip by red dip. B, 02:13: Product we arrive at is 93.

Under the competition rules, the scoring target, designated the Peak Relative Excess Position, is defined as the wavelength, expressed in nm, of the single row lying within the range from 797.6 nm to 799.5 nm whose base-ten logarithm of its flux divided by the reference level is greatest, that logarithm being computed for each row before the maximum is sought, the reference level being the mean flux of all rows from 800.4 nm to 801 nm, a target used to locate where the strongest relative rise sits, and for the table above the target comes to 797.731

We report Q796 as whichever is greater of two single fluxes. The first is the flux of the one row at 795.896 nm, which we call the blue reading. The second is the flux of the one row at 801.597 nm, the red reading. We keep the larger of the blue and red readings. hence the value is 11.1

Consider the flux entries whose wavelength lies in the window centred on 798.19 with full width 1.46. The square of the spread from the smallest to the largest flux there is 3.5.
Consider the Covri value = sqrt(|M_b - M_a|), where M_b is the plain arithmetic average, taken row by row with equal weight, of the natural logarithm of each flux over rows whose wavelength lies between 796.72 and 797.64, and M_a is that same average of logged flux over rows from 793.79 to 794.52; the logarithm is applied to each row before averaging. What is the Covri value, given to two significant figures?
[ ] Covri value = 0.35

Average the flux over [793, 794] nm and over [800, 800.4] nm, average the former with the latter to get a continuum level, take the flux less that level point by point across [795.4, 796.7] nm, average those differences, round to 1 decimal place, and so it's 1.2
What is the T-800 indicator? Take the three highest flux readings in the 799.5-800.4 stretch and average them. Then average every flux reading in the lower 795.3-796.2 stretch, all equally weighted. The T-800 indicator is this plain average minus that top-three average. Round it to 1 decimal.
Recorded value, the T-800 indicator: -1.5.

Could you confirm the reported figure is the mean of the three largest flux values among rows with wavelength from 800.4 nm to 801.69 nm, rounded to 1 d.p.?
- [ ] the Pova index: 12.2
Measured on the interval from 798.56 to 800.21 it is 13.1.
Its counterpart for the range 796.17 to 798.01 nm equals 13.7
